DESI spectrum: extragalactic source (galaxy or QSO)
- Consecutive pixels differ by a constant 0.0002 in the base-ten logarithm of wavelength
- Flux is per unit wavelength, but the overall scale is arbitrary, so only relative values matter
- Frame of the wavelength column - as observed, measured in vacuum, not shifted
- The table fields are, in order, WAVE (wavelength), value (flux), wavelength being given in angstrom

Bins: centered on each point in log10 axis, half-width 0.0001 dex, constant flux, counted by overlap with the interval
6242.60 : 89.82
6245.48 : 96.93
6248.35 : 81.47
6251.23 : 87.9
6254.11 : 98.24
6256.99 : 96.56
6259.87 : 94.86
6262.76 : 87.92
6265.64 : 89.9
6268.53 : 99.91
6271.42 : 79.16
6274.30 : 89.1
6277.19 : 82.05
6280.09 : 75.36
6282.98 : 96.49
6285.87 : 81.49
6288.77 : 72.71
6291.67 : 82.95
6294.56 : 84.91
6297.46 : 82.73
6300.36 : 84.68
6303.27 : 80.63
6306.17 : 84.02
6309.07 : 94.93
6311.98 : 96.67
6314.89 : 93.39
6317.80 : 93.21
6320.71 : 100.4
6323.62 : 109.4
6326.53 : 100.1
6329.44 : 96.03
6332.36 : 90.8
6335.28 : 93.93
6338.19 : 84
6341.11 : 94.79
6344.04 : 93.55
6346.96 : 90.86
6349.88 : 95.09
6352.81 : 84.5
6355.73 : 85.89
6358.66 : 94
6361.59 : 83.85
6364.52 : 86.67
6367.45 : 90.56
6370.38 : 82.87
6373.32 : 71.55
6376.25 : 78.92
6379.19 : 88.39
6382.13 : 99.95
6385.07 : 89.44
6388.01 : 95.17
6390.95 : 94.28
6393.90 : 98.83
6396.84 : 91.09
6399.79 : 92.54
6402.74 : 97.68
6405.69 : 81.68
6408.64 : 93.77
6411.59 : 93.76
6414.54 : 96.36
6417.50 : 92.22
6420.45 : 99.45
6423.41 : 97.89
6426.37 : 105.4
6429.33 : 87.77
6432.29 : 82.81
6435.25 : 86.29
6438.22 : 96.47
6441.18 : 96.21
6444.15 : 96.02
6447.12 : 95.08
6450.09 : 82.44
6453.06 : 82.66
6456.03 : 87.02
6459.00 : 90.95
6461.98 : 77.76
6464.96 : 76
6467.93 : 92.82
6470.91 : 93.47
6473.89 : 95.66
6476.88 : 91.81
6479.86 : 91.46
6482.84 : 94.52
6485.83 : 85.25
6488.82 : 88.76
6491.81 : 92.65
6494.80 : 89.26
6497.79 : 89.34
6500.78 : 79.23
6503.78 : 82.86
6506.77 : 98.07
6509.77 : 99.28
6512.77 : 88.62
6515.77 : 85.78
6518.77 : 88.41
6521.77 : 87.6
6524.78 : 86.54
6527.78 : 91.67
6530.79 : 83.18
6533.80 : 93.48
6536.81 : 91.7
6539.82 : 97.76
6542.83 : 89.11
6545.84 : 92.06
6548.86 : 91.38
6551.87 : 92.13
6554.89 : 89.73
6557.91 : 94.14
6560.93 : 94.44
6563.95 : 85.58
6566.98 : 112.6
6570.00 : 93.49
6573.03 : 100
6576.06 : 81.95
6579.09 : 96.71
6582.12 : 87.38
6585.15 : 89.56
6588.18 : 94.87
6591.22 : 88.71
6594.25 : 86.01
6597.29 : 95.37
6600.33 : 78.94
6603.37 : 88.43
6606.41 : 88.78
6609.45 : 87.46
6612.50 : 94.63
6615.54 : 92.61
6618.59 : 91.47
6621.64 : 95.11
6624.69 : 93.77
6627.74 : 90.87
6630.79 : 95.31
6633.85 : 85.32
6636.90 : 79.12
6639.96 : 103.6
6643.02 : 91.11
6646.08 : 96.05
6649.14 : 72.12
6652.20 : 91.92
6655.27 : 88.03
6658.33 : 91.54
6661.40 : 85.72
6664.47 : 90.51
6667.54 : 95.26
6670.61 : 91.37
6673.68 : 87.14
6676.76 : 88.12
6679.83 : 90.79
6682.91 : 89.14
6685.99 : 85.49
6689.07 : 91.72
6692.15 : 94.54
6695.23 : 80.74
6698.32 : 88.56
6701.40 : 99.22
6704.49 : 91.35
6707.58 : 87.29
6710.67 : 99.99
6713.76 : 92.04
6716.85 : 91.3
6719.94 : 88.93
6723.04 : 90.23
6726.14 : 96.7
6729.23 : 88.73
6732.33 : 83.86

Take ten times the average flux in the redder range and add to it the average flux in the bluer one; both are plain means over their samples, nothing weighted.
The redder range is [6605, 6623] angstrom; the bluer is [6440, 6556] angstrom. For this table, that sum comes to 1006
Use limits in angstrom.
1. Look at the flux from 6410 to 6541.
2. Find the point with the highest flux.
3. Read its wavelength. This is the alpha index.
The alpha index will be 6426.37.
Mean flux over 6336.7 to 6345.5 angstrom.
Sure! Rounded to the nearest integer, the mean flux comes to 91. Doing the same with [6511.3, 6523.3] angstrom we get 88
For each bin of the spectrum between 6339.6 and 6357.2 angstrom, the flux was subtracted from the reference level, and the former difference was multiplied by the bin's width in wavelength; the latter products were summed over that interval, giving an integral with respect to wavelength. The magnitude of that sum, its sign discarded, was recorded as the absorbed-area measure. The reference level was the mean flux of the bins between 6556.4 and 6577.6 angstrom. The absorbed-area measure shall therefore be 67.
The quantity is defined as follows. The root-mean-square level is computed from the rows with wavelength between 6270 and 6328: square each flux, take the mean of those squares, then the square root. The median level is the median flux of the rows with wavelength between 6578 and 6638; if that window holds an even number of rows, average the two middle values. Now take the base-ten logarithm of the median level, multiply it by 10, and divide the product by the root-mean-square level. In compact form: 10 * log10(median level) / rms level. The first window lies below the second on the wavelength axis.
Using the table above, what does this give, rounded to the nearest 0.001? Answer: 0.220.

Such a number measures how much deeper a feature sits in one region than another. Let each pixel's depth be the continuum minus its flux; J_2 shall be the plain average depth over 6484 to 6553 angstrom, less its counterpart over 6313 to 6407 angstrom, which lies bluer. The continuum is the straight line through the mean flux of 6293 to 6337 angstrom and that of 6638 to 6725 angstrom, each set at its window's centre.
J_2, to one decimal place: 0.8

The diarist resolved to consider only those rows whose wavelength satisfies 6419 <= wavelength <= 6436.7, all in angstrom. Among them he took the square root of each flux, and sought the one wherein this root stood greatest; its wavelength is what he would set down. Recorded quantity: 6426.37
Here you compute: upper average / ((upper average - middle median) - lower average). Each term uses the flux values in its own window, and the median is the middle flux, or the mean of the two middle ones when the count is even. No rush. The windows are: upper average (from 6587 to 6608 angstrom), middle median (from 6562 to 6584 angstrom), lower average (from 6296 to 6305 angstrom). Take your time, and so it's -1.01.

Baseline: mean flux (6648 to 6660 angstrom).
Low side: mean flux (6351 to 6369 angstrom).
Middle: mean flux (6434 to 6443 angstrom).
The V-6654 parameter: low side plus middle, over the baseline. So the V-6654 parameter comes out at 2.10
